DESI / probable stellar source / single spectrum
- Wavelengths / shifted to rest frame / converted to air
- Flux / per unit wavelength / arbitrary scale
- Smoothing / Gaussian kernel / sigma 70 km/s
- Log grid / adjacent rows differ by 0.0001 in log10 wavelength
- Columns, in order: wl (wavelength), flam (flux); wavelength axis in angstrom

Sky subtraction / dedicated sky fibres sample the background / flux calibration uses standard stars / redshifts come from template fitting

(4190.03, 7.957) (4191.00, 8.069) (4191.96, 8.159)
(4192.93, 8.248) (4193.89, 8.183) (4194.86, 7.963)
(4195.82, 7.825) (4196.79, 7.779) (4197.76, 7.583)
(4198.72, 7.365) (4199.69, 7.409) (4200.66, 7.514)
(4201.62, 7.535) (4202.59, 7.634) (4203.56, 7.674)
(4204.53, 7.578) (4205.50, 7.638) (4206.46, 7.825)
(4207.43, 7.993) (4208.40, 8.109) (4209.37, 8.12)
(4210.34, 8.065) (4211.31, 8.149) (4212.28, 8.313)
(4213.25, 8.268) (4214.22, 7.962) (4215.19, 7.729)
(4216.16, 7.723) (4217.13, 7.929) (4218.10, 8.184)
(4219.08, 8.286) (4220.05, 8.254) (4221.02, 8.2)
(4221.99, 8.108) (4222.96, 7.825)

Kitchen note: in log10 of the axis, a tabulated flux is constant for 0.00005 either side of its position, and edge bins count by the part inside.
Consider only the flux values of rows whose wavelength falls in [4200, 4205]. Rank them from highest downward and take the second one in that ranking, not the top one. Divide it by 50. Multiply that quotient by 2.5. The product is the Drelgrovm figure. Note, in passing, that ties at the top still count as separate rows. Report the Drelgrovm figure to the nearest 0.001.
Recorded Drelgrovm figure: 0.382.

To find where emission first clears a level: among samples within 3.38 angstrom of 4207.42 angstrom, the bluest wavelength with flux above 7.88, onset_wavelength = 4207.43 angstrom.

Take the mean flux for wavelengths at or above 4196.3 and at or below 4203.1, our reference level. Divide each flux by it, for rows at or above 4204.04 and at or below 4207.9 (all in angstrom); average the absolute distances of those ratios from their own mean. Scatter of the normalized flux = 0.020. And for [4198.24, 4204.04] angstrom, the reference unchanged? 0.012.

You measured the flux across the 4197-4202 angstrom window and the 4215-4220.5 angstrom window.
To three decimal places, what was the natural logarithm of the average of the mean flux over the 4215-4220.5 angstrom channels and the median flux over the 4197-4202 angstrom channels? 2.050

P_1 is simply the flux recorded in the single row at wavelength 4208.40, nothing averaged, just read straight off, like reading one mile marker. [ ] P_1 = 8.109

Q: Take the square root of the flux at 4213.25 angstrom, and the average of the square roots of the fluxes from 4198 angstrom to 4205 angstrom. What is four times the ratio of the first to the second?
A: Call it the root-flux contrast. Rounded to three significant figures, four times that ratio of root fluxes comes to 4.19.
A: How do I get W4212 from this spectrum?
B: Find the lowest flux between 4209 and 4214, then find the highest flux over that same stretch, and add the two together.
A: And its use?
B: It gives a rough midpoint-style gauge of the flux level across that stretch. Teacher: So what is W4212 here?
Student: 16.4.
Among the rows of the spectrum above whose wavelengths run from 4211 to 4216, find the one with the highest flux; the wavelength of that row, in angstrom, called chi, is 4212.28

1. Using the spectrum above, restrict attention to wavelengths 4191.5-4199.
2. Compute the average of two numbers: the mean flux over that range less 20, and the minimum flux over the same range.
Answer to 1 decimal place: -2.4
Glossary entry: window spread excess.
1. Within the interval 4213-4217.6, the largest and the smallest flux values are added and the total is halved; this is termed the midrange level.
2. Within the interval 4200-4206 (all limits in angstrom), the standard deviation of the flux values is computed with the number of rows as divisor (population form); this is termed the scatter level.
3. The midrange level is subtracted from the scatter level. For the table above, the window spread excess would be -7.94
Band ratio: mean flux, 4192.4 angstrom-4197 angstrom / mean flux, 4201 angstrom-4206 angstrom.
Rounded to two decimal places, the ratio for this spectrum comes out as 1.05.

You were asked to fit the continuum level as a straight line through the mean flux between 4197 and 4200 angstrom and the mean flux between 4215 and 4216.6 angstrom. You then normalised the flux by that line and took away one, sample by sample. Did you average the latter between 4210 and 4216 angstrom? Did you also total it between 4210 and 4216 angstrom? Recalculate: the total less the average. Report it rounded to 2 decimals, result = 0.26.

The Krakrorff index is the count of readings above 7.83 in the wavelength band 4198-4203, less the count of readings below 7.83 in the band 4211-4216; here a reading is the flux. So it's -1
